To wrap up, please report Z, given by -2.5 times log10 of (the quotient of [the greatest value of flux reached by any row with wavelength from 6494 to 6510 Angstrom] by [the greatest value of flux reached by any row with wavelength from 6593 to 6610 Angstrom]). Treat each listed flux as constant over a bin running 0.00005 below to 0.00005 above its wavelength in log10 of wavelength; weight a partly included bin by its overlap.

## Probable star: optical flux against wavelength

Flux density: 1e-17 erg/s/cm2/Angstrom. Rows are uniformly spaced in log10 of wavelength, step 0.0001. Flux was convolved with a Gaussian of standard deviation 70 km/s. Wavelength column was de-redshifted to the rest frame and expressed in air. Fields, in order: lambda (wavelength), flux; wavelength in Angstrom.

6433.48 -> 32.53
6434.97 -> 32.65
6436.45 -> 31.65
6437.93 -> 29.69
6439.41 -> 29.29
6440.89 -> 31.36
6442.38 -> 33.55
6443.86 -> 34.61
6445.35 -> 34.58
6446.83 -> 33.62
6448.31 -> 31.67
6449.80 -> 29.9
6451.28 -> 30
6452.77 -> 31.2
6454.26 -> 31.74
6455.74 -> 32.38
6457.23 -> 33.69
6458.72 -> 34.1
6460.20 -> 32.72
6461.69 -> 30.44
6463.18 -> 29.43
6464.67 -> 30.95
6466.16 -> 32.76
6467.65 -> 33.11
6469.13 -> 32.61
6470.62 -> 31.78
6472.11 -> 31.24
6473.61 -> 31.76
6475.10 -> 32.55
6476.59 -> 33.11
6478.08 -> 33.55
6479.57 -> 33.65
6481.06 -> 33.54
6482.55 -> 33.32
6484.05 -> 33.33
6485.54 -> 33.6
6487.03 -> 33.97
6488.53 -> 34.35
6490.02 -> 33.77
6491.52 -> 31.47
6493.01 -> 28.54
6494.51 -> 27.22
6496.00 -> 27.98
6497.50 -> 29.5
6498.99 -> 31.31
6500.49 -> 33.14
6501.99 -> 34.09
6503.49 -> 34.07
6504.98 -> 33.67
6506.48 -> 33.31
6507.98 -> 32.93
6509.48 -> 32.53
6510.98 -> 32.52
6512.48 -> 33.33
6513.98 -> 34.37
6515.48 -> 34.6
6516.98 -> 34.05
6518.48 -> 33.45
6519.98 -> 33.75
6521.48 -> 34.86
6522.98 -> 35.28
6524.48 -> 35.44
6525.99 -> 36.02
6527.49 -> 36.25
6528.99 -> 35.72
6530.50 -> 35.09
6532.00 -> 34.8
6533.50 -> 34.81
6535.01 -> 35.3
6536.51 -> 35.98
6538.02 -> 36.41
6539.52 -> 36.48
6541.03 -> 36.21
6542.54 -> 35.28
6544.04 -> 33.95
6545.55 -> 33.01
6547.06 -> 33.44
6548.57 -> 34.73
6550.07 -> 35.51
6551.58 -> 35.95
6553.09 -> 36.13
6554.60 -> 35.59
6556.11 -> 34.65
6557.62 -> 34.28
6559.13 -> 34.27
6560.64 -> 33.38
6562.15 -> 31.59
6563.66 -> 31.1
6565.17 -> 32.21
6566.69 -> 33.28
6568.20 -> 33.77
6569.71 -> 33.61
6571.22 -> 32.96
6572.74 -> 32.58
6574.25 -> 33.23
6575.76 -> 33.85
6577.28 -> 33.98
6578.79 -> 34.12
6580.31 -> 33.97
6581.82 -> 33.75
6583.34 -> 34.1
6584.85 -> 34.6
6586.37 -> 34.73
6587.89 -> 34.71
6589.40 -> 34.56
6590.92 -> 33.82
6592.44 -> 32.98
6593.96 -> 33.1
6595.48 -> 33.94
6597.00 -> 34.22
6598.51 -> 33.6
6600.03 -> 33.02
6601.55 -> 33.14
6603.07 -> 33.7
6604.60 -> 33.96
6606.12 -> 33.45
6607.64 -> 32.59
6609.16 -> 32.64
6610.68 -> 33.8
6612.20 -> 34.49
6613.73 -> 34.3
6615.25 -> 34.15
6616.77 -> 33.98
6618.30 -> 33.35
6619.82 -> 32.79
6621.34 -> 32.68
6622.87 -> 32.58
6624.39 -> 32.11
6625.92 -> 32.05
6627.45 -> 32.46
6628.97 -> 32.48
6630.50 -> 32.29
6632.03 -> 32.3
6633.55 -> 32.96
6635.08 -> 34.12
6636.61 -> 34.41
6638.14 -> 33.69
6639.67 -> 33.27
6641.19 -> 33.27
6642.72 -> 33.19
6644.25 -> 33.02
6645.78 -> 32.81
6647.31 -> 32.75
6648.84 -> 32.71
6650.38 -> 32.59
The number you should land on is 0.00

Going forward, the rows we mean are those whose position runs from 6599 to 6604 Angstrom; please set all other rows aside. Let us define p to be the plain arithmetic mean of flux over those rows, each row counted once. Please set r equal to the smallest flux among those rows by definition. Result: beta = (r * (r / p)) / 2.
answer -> 16.4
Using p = 33.3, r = 33.02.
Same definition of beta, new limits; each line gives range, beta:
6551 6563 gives 14.5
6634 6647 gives 16.1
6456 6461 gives 16.0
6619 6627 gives 15.8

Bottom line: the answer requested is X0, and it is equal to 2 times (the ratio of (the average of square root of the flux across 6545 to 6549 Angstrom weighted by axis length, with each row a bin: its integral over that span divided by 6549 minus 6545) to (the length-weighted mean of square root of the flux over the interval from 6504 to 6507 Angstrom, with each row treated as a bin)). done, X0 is 2.00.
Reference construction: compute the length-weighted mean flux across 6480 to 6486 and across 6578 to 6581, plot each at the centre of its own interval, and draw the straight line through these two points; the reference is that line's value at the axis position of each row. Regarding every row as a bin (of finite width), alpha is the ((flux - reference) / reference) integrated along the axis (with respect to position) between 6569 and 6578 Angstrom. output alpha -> -0.17 Angstrom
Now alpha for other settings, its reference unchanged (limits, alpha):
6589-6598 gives -0.10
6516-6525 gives 0.21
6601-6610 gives -0.25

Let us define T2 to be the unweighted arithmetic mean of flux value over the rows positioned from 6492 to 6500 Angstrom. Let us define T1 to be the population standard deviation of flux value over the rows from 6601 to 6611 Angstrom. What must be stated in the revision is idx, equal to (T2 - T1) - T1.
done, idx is 27.9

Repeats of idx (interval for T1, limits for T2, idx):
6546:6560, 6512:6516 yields 32.4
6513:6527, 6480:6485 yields 31.8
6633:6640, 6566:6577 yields 32.3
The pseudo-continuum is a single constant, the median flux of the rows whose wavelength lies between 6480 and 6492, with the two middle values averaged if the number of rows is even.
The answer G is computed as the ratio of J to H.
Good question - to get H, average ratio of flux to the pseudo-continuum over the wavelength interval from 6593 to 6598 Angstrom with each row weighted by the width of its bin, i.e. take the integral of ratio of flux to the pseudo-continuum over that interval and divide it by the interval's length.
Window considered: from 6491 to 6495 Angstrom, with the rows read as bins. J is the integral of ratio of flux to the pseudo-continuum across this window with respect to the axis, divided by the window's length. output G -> 0.86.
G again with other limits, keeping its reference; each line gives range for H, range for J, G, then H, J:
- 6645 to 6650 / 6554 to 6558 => 1.07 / 0.97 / 1.04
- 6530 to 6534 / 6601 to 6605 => 0.96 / 1.04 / 1.00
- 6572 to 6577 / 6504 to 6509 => 1.00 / 0.99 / 0.99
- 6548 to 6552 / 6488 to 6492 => 0.94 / 1.06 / 0.99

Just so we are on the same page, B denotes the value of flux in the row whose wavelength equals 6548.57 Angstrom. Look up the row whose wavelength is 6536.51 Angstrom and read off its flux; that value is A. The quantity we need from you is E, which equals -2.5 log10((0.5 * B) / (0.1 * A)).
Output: -1.71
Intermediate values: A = 35.98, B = 34.73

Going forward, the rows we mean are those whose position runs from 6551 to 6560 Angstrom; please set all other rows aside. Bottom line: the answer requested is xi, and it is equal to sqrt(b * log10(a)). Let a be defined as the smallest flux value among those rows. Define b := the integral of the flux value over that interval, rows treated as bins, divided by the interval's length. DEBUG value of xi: 7.34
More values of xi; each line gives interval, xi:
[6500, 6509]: 7.13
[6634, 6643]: 7.16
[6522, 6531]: 7.42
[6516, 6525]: 7.25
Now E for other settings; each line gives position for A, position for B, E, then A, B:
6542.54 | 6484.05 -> -1.69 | 35.28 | 33.33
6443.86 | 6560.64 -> -1.71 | 34.61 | 33.38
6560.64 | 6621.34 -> -1.72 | 33.38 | 32.68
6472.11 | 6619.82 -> -1.80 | 31.24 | 32.79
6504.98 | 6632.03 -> -1.70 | 33.67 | 32.3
